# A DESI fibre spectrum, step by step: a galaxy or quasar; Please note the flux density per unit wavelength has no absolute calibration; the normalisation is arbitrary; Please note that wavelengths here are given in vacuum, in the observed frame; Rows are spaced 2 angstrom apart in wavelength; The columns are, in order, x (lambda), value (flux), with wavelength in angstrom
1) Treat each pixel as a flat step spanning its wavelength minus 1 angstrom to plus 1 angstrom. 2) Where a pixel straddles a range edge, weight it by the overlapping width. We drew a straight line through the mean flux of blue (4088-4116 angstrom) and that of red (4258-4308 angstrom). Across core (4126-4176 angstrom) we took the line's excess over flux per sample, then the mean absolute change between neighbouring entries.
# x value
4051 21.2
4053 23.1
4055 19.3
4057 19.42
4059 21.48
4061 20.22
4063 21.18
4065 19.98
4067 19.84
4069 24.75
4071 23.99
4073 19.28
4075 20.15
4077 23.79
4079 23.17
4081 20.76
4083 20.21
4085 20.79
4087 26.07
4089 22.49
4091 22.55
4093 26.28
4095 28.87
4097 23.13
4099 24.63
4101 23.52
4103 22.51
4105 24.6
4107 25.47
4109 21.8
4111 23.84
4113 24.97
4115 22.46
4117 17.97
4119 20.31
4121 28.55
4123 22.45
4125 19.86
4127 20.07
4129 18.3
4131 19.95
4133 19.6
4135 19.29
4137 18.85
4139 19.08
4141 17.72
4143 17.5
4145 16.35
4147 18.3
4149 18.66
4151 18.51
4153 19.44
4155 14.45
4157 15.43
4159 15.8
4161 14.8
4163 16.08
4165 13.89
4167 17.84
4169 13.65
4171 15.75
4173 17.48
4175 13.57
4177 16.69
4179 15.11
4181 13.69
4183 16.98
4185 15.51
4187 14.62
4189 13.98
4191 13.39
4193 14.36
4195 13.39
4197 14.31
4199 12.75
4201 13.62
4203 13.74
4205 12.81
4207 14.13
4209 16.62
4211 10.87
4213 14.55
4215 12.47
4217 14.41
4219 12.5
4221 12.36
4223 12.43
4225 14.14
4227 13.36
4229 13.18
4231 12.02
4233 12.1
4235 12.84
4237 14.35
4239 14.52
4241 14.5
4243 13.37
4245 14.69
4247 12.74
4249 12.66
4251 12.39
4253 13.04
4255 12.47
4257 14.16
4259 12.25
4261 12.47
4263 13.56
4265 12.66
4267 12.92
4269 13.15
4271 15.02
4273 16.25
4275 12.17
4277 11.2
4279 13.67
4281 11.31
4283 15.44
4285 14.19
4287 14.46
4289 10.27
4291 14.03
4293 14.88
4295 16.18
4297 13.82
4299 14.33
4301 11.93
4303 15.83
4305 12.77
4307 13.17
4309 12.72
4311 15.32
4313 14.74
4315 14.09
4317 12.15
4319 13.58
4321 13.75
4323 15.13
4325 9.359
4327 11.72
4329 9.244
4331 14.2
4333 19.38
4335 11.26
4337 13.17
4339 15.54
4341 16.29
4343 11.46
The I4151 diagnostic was 1.56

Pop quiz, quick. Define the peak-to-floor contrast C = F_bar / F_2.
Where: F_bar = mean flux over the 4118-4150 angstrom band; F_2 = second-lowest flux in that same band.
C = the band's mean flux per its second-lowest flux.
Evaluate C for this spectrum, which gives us 1.12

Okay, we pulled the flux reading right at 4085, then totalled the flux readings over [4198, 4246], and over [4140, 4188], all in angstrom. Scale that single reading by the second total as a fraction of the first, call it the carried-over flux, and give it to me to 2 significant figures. 25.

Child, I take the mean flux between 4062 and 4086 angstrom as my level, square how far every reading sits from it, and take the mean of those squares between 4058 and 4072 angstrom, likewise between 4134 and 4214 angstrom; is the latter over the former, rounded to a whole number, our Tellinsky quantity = 12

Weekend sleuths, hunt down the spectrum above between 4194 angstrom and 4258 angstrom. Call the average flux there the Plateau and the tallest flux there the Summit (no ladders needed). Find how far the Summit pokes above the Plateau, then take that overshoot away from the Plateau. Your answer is 10.1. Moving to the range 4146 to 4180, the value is 13.0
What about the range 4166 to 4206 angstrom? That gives 11.5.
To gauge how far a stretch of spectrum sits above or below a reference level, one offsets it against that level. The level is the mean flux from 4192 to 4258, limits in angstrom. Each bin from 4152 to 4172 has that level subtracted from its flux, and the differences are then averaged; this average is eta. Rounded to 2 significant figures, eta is 2.3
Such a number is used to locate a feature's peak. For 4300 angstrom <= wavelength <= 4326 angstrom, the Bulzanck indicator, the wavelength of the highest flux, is 4303 angstrom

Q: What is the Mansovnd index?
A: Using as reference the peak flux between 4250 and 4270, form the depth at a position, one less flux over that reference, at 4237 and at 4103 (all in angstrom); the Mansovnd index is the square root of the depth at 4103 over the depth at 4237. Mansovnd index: 6.6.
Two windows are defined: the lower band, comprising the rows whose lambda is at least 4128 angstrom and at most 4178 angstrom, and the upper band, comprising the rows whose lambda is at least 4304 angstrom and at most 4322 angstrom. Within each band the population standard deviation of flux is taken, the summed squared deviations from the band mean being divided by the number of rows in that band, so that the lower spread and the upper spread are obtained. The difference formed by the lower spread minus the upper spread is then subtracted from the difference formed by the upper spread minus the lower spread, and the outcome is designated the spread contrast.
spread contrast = -2.0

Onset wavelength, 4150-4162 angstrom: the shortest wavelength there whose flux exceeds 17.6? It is 4151 angstrom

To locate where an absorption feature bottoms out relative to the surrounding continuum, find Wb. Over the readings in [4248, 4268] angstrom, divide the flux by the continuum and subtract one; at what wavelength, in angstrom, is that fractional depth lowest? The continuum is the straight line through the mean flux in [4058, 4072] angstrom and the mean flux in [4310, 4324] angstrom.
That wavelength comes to 4251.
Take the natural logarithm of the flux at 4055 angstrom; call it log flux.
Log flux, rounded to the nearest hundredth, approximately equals 2.96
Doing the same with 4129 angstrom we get 2.91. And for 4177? 2.81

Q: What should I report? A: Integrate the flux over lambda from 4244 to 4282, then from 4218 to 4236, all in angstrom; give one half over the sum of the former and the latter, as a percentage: 0.07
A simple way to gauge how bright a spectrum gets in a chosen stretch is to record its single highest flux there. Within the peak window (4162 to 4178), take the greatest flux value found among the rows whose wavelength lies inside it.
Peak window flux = 17.84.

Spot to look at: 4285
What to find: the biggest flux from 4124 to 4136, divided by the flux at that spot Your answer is 1.41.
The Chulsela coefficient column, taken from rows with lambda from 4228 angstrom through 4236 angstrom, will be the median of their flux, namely 12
